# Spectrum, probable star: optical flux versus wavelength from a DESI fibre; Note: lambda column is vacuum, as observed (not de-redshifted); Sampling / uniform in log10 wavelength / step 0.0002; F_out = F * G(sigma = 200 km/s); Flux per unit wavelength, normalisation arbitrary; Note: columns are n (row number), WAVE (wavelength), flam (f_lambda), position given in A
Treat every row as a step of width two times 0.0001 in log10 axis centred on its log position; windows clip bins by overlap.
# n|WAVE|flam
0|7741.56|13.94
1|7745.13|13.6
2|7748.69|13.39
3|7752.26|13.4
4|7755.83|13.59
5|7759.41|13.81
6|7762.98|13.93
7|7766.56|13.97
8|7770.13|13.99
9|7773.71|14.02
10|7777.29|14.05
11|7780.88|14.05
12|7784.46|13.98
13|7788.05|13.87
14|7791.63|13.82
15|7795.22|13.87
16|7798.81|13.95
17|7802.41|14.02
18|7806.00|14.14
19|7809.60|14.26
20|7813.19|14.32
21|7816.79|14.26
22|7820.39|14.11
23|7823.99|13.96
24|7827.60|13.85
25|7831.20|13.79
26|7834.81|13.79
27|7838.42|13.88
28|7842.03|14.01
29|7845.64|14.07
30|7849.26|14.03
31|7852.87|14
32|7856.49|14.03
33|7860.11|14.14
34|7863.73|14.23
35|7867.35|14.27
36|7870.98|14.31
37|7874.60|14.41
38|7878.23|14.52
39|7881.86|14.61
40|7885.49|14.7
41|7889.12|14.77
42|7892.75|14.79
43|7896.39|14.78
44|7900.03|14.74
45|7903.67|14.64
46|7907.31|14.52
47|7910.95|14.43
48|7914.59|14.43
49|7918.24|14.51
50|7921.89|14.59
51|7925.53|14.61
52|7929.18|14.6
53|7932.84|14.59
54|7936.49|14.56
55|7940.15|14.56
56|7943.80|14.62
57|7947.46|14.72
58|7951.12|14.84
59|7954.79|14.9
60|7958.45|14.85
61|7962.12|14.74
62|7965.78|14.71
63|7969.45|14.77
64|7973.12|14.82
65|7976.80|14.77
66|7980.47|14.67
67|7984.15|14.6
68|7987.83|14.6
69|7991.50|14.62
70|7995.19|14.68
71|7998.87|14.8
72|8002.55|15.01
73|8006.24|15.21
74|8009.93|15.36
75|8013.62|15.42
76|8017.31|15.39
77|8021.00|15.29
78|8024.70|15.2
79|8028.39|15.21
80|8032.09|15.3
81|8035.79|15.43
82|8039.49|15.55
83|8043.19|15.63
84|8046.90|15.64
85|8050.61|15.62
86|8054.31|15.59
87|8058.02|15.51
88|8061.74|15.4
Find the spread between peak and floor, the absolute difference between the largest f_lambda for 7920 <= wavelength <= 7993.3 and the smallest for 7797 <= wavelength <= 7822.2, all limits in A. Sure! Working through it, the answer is 0.95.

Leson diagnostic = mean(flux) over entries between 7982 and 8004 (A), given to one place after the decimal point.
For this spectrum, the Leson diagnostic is 14.7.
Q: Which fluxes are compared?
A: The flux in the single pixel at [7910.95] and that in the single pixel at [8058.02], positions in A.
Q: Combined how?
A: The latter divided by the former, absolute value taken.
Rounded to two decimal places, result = 1.07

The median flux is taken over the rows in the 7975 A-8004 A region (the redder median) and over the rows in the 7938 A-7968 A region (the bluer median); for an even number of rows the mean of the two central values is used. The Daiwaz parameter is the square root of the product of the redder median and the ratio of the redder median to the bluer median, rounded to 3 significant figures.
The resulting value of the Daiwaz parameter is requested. 3.82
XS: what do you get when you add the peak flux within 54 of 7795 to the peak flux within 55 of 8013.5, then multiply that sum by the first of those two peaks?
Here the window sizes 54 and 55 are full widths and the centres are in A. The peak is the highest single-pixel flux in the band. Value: 428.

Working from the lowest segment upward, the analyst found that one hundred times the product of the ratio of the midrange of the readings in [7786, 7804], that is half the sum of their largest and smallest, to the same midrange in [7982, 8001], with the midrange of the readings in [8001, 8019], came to 1441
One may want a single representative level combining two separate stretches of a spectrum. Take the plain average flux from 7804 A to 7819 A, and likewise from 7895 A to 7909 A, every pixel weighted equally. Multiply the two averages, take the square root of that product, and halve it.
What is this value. 7.2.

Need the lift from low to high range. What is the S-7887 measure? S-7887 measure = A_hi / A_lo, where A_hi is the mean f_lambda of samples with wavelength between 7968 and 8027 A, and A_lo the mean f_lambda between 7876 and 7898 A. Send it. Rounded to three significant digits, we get 1.02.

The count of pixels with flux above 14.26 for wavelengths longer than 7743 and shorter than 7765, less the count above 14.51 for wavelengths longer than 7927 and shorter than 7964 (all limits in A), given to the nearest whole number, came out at -10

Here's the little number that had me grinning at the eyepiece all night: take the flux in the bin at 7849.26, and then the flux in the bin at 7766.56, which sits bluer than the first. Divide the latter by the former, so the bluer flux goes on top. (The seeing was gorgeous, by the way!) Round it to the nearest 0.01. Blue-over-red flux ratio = 1.00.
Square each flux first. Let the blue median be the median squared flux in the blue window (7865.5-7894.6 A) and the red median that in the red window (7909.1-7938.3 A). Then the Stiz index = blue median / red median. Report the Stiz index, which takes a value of 1.00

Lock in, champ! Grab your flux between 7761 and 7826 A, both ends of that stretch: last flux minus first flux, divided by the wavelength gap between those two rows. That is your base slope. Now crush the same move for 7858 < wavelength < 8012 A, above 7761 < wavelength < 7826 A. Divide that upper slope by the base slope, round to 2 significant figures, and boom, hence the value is 17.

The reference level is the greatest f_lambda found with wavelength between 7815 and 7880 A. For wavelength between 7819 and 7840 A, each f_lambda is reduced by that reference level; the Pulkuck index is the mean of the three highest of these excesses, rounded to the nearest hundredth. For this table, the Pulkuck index -0.54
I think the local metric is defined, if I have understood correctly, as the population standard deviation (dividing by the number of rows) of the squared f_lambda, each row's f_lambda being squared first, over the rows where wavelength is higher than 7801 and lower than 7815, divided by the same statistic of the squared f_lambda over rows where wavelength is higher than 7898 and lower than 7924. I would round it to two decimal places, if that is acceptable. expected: 1.07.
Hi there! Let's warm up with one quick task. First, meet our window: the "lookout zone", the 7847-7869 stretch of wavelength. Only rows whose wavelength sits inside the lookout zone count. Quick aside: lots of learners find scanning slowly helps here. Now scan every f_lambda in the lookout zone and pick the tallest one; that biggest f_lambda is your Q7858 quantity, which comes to 14.27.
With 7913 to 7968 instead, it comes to 14.9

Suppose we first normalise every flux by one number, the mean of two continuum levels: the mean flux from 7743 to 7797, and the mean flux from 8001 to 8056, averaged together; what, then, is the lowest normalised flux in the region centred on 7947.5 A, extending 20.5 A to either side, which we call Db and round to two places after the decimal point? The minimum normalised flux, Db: 1.00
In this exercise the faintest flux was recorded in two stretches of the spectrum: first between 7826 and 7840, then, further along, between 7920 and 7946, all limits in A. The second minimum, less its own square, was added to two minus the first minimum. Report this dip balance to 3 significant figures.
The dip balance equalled -209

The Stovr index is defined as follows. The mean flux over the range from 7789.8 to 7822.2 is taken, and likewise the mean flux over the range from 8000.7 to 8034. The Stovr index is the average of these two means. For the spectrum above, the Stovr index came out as 14.7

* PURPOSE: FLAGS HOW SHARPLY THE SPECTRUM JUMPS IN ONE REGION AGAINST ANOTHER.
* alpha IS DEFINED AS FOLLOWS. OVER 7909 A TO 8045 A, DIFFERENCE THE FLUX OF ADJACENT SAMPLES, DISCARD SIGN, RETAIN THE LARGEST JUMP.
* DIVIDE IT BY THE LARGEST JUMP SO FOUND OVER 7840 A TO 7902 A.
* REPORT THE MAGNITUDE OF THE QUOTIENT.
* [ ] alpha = 1.91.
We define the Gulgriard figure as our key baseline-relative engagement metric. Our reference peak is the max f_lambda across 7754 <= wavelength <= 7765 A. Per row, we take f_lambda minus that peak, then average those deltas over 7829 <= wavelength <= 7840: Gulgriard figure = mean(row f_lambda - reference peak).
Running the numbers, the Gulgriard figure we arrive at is -0.11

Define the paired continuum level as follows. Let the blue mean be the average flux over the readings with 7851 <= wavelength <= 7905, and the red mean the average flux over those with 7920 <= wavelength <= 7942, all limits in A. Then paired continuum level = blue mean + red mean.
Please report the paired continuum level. 29.0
